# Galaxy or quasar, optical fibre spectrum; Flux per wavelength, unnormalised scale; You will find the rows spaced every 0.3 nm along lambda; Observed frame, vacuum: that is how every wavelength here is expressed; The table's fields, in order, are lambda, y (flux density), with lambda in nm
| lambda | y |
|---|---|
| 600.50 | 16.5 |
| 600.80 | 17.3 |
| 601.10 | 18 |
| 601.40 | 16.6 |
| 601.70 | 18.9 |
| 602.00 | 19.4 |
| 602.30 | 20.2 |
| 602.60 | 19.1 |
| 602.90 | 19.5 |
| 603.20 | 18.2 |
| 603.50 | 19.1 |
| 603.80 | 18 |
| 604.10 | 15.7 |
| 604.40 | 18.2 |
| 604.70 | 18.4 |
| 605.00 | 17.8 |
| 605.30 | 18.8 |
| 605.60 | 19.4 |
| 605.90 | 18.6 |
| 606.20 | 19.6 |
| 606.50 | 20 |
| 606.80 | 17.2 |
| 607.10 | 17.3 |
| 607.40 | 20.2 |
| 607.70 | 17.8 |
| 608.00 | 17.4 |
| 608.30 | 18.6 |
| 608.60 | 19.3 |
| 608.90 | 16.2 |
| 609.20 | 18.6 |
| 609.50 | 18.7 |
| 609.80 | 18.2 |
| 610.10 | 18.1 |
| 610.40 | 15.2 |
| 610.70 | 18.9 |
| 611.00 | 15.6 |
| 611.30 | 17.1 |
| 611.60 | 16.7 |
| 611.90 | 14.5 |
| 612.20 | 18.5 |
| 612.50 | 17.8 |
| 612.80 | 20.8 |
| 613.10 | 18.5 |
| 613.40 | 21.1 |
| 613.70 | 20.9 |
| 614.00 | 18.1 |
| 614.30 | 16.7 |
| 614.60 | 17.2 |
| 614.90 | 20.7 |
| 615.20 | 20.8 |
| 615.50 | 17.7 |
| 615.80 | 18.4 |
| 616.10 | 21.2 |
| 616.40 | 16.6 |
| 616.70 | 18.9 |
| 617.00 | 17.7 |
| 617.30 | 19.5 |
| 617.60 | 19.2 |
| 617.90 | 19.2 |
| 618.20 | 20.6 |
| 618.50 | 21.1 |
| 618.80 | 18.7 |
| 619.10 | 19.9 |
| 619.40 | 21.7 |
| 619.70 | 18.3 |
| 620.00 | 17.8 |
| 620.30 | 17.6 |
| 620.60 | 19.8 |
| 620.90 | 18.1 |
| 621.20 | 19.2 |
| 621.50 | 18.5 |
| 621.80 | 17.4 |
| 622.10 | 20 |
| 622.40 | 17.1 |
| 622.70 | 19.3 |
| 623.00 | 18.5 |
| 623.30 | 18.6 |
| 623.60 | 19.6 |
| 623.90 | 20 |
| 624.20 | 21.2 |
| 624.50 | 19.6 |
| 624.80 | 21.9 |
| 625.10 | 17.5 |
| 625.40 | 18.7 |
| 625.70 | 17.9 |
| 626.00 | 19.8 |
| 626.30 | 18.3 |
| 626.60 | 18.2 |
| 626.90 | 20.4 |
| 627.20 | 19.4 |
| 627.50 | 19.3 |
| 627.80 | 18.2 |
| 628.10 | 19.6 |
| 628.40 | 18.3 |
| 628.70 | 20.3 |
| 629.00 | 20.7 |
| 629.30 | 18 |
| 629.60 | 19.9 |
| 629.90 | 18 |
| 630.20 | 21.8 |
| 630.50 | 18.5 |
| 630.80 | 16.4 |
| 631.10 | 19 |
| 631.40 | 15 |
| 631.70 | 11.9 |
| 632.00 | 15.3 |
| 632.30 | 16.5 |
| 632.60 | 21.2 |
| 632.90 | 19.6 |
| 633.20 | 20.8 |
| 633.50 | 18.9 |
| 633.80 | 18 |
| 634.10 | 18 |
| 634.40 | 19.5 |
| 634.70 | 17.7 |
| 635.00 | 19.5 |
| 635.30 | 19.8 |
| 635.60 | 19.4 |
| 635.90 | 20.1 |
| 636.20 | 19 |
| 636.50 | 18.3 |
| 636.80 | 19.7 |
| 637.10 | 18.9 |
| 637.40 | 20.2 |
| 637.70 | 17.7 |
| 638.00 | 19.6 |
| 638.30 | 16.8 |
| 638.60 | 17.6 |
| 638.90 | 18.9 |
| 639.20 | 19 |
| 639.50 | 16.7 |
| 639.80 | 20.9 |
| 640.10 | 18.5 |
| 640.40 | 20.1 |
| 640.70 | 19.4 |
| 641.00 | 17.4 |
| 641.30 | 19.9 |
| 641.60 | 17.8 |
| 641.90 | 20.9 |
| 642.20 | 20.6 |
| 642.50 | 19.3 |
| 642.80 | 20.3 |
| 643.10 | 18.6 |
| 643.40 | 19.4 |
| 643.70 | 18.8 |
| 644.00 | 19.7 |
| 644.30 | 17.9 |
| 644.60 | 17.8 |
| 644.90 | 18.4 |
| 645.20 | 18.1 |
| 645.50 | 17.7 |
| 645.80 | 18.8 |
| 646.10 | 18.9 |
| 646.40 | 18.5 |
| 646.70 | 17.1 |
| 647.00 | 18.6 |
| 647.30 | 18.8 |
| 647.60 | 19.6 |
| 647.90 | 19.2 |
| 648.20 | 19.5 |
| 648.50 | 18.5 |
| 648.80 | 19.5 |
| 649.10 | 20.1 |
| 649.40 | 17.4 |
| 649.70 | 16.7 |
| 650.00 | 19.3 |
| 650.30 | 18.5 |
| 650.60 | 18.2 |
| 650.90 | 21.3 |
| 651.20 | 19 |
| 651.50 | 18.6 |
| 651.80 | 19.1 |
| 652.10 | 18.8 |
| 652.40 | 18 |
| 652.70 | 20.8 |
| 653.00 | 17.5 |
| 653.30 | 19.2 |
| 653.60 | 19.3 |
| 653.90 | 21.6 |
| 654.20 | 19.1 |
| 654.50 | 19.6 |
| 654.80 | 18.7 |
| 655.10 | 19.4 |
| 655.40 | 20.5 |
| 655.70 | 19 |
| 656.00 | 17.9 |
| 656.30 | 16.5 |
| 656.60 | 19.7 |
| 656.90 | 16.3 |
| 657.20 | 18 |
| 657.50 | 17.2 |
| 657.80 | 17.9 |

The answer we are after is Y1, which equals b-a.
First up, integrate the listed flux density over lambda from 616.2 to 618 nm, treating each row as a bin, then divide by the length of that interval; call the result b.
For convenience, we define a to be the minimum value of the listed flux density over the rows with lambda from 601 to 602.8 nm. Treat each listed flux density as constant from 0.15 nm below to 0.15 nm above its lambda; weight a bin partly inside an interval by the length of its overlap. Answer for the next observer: 2.0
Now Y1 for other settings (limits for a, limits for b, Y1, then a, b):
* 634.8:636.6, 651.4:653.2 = 0.5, 18.3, 18.8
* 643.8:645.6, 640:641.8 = 1.2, 17.7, 18.9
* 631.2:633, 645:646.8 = 6.3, 11.9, 18.2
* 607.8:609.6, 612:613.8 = 3.2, 16.2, 19.4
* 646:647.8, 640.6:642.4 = 2.2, 17.1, 19.3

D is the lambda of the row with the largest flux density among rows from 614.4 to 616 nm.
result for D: 615.20 nm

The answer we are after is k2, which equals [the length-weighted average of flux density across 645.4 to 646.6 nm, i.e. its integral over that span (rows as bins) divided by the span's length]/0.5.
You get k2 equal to 36.9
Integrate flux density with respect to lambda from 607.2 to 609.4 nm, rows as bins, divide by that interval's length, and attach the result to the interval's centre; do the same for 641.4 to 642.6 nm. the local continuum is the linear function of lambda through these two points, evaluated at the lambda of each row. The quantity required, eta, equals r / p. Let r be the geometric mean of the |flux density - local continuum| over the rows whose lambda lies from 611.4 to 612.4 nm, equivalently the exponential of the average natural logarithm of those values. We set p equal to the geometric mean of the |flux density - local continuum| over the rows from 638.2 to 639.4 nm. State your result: 0.60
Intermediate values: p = 1.18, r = 0.7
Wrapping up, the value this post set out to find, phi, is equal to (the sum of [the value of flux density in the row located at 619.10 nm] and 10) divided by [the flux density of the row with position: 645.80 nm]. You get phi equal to 1.59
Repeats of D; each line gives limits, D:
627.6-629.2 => 629.00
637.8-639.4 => 638.00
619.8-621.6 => 620.60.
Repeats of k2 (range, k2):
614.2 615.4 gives 37.8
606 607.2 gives 37.2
